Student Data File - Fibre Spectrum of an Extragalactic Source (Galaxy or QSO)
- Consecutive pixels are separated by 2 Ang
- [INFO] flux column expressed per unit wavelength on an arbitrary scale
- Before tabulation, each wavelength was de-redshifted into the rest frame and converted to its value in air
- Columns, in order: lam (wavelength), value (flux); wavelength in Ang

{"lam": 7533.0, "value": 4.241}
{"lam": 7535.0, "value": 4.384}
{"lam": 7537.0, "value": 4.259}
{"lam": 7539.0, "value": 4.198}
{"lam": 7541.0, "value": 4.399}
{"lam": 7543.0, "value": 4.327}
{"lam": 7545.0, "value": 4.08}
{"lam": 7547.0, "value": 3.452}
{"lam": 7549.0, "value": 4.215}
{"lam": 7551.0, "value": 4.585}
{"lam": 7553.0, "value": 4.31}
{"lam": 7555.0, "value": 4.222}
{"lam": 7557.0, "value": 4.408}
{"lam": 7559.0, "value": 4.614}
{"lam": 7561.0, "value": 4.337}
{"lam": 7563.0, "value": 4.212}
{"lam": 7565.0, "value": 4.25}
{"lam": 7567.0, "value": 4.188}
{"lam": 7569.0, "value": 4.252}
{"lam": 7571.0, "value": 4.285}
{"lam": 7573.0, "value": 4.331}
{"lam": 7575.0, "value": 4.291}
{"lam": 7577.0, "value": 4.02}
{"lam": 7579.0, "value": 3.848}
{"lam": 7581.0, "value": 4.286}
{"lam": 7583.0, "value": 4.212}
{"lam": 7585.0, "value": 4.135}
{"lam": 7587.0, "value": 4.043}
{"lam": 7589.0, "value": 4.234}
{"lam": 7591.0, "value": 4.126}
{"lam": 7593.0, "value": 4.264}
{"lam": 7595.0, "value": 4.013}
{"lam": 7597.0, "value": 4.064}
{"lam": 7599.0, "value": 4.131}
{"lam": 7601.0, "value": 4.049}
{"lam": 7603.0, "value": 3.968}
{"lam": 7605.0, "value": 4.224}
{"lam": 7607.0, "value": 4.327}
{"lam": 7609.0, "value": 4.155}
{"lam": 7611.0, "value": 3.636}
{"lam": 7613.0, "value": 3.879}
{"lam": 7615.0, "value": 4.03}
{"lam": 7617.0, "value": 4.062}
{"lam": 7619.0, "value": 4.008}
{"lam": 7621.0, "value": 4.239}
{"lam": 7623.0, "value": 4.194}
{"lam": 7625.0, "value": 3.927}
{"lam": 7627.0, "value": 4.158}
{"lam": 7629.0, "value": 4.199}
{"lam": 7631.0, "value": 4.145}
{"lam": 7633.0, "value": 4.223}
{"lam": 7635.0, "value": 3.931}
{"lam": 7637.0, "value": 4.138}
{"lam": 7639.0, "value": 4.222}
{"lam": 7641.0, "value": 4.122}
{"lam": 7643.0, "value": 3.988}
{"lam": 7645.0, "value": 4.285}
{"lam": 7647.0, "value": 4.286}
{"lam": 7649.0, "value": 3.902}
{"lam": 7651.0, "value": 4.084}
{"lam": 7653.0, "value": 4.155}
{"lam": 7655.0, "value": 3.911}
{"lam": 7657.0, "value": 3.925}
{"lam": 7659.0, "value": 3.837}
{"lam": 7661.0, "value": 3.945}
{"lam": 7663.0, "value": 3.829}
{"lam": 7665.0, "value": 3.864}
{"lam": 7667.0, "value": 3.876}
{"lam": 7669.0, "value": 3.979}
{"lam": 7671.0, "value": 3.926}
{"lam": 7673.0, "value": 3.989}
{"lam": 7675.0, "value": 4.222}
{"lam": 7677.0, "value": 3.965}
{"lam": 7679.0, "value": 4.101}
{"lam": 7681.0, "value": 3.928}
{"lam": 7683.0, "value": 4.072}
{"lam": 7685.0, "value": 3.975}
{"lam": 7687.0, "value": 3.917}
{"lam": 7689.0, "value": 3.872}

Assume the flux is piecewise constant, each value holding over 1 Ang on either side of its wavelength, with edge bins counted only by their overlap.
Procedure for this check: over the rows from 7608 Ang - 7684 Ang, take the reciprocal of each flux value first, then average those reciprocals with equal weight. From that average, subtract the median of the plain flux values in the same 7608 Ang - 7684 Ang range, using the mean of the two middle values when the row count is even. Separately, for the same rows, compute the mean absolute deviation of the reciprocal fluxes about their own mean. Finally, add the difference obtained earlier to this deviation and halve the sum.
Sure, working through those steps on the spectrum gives -1.881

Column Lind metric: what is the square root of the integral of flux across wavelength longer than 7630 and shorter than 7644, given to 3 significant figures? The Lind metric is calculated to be 7.59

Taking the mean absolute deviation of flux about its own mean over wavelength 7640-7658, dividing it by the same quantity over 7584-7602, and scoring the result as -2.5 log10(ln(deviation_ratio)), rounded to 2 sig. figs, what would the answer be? 0.50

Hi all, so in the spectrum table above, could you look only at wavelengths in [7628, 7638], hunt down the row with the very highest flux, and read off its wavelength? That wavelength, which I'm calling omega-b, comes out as 7633.0 Ang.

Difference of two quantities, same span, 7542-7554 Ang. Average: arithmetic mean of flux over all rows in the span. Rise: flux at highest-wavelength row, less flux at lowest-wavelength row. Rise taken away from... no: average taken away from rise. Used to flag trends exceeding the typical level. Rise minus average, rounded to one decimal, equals -4.2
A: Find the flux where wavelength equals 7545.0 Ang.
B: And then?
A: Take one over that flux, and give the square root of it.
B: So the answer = 0.495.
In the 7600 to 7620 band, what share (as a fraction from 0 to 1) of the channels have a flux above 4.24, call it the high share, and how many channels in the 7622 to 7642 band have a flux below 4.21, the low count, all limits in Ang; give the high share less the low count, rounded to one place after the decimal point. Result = -7.9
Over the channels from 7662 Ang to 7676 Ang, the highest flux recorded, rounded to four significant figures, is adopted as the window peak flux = 4.222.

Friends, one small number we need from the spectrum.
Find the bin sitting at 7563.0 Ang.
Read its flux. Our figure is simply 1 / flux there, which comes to 0.237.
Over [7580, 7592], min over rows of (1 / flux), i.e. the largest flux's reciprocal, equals 0.233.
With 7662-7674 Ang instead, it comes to 0.251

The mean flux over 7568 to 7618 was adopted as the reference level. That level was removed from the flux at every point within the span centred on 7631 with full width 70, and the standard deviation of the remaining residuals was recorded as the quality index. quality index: 0.16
